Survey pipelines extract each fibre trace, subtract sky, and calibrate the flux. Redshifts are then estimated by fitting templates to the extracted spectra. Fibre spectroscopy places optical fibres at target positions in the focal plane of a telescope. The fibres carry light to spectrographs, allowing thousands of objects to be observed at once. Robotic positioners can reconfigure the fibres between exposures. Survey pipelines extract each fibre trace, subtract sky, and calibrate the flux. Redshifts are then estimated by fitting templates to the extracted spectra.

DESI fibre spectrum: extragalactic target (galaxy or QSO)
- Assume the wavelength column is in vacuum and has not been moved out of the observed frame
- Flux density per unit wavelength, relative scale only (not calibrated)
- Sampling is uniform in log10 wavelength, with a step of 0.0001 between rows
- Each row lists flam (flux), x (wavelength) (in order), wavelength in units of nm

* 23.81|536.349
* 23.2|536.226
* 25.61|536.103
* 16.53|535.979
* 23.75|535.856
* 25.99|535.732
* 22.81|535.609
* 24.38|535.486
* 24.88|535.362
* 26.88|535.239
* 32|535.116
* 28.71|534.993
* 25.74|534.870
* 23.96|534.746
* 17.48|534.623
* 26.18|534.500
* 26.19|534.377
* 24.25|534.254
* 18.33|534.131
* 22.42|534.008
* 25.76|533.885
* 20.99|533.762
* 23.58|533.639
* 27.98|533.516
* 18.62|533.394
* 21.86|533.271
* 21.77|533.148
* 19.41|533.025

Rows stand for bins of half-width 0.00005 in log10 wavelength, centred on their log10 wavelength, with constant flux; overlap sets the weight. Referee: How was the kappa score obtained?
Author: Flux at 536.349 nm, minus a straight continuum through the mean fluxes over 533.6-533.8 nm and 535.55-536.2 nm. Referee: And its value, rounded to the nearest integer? 1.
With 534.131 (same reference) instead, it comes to -4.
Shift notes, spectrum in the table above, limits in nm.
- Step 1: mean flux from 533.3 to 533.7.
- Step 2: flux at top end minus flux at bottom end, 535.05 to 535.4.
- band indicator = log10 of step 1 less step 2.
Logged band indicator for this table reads 1.48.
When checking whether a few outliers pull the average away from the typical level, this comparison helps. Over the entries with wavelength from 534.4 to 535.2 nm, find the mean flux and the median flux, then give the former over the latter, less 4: -3.01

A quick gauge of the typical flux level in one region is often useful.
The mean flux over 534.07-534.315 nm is 21.3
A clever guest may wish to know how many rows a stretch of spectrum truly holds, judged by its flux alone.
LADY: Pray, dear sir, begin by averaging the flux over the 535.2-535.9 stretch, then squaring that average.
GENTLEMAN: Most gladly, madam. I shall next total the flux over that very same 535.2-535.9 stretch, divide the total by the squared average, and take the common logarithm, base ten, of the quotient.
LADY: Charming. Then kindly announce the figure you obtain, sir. -0.6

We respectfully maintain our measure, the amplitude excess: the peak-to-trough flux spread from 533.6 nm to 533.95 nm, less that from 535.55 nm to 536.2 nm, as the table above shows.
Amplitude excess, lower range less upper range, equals -4.7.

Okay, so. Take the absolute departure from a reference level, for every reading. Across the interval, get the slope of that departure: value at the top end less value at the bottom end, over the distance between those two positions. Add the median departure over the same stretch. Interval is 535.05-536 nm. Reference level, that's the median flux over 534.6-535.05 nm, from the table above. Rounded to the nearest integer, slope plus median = 3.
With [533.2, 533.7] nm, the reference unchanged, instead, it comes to -2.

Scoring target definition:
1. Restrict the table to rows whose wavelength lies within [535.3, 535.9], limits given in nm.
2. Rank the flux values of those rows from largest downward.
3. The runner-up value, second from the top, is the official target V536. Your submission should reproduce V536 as 24.88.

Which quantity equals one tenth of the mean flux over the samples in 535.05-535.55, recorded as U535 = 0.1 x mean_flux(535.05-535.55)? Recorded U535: 2.70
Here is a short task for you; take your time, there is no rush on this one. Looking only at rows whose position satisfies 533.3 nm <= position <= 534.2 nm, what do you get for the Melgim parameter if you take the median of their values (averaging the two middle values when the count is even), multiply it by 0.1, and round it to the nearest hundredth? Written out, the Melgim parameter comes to 2.24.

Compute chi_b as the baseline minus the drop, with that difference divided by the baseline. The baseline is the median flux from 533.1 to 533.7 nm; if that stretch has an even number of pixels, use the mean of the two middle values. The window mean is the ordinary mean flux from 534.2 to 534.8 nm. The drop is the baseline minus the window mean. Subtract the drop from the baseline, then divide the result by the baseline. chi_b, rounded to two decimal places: 1.08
